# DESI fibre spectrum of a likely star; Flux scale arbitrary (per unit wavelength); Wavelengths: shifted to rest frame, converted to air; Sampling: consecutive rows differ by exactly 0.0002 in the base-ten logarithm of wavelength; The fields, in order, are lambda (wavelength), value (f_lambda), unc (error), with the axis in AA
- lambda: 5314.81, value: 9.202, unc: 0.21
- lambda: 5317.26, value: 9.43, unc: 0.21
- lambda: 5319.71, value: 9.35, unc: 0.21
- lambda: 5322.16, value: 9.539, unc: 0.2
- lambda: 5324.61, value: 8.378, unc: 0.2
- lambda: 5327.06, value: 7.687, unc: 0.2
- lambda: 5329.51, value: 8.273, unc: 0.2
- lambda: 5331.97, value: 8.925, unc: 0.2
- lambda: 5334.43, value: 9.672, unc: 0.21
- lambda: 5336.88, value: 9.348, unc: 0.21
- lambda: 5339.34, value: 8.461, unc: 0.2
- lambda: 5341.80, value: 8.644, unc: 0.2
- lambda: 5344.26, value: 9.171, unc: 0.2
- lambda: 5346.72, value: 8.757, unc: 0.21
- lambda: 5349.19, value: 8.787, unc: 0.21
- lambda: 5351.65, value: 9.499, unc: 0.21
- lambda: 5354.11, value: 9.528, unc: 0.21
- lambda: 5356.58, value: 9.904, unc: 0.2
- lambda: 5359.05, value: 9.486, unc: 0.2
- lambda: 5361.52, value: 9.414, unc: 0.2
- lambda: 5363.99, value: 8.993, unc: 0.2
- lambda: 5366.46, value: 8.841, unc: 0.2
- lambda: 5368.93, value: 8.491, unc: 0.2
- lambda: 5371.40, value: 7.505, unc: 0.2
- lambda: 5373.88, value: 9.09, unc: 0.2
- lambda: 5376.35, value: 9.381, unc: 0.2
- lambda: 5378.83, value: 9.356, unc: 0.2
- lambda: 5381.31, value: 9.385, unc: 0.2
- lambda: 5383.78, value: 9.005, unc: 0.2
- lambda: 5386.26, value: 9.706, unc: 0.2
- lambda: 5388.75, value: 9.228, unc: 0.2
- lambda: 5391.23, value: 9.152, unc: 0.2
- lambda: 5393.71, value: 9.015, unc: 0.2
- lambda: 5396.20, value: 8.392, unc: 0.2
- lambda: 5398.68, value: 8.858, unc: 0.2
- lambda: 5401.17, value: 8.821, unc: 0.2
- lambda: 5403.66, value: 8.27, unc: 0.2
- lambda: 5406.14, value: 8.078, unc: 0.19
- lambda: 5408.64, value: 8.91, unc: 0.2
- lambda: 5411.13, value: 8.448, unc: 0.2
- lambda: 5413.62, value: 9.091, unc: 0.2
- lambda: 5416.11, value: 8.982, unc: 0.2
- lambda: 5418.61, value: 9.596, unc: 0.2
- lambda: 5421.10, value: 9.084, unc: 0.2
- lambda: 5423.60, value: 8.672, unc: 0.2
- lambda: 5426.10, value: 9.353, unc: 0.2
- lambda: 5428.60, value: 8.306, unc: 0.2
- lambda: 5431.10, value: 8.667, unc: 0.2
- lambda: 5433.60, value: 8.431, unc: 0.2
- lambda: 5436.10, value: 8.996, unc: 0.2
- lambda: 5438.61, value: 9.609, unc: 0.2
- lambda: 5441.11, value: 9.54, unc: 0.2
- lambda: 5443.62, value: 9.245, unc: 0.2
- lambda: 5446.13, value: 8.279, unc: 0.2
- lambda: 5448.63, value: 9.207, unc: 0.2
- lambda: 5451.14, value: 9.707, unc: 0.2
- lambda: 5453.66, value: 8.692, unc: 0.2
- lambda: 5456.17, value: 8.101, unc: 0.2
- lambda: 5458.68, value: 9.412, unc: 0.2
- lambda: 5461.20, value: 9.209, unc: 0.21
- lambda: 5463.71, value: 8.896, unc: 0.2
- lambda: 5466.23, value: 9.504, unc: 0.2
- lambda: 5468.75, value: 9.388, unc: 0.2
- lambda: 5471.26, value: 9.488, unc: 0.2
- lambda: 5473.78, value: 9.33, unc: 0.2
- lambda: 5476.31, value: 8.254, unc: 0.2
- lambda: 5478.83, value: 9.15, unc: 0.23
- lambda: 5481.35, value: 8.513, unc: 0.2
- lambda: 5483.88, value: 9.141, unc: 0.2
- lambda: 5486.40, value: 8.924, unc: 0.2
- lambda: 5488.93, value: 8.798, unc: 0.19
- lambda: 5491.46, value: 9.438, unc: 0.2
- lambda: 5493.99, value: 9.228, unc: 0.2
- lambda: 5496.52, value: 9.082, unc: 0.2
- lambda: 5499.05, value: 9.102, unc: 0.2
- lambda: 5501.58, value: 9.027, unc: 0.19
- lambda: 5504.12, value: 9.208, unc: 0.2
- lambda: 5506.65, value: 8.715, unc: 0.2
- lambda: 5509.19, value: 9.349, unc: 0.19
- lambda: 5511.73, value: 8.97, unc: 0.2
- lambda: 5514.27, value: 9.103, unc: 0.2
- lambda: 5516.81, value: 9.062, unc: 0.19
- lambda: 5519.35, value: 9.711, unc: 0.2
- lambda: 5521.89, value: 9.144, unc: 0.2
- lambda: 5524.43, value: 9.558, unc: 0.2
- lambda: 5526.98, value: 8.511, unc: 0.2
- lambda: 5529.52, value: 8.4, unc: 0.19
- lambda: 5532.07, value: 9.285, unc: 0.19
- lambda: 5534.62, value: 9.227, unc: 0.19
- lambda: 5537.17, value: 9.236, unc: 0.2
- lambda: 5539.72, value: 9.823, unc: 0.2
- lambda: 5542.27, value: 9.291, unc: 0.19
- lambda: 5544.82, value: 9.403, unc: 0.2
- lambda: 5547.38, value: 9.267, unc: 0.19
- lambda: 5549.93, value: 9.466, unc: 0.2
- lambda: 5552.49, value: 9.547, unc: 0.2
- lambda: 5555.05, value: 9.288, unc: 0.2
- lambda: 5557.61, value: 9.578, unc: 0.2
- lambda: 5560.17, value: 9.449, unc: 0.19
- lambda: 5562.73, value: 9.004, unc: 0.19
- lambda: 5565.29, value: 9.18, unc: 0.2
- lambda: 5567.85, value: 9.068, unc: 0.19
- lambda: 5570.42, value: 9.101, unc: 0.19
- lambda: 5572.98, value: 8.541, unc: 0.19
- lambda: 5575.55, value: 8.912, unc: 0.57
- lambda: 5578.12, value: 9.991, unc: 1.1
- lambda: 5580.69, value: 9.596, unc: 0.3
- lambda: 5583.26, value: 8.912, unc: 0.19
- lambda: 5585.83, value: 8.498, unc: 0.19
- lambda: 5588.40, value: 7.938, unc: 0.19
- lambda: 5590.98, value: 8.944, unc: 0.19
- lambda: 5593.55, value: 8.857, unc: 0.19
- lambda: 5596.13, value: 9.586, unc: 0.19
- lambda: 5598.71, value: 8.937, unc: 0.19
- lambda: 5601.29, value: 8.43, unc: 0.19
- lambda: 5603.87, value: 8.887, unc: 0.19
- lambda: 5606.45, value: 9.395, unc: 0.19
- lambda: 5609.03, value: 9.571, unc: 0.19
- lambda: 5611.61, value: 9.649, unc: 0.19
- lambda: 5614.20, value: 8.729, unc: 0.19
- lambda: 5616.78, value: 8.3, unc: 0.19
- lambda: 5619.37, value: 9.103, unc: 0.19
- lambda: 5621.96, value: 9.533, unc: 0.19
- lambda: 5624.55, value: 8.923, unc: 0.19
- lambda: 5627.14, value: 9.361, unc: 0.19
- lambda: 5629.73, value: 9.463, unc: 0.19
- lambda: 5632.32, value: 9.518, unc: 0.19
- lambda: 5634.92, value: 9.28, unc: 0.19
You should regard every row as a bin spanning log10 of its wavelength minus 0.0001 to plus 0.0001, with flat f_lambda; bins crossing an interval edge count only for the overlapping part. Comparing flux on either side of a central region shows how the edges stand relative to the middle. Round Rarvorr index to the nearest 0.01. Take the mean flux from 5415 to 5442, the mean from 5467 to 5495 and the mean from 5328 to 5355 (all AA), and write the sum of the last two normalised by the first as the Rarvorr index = 2.00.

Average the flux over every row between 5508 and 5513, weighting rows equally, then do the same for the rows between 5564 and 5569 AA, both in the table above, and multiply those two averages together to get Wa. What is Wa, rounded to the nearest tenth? 83.6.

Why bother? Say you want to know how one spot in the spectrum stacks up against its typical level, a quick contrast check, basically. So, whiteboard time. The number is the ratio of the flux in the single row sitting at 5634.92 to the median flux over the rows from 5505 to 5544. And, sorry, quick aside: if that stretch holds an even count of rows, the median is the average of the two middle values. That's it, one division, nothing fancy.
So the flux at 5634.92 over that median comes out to 1.006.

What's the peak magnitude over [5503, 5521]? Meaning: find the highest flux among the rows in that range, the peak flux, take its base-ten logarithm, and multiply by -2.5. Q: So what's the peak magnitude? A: -2.47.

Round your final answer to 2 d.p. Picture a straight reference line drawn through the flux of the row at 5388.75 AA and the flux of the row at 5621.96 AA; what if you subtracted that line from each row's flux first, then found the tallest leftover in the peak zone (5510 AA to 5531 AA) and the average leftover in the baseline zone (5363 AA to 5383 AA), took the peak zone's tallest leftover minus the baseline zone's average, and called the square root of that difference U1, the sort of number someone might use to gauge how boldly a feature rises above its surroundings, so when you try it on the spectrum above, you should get 0.80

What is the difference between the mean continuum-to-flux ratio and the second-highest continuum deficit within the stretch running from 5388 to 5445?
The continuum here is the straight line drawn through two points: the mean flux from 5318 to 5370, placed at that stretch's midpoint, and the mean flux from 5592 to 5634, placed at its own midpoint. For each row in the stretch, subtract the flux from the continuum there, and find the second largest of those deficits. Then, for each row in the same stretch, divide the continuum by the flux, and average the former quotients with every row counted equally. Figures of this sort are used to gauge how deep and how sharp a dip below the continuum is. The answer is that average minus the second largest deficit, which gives 0.25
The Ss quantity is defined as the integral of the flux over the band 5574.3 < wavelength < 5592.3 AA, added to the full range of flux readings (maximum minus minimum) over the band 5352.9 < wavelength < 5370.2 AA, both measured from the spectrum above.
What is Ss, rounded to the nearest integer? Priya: 163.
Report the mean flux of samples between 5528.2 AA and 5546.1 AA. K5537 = 9.24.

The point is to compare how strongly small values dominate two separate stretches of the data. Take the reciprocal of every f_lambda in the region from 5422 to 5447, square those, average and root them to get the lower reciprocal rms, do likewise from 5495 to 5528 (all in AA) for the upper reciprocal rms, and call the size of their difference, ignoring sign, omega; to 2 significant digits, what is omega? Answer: 0.0029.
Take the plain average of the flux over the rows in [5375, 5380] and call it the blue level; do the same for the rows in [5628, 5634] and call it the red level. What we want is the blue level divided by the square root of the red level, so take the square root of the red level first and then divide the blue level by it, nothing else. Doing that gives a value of 3.04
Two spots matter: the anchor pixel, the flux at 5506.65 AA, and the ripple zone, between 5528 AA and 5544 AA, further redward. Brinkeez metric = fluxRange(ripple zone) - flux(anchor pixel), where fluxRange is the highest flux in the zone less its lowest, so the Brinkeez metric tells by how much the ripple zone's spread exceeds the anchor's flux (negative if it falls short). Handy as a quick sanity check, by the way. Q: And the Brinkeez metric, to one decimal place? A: -7.3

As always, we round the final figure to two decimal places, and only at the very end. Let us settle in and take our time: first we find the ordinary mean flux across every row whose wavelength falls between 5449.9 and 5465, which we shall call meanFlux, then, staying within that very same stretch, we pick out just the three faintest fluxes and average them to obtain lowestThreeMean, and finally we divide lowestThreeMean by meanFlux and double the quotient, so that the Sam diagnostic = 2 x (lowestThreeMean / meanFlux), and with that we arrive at 1.90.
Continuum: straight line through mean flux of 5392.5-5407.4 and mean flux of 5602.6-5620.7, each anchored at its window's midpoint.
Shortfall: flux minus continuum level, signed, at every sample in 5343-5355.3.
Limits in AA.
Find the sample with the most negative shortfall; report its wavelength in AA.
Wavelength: 5346.72 AA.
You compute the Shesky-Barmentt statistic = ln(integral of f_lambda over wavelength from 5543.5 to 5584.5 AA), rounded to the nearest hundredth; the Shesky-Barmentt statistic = 5.94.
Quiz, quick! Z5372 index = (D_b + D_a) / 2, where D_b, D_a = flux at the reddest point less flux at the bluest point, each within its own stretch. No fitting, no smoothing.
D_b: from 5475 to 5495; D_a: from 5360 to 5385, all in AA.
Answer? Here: 0.28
